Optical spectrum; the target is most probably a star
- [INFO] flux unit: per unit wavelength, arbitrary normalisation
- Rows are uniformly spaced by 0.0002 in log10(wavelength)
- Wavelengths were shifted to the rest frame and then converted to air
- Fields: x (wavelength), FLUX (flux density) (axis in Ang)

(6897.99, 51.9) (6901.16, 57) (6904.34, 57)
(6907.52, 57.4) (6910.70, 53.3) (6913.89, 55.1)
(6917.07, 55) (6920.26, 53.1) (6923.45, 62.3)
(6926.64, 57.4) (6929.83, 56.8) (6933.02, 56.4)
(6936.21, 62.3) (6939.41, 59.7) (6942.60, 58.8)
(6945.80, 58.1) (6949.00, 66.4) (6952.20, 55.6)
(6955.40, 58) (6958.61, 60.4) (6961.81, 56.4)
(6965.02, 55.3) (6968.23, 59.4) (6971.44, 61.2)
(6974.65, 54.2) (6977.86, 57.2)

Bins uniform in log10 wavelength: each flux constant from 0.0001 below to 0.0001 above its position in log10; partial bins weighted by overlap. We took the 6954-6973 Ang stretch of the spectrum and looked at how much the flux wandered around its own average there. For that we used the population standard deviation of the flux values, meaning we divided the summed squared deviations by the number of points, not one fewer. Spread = 2.1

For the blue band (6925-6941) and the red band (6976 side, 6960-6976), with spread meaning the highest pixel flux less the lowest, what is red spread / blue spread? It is 1.2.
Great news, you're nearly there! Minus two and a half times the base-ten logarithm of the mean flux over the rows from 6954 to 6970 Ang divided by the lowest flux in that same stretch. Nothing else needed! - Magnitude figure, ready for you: -0.050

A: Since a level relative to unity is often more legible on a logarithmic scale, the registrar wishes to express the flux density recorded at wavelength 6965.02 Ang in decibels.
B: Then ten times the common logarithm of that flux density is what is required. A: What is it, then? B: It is 17.4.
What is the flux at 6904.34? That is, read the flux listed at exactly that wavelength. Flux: 57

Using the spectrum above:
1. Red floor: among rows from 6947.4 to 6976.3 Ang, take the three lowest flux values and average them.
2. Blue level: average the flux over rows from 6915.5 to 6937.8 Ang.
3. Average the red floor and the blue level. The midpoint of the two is 56.3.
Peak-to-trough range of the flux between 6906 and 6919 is 4.1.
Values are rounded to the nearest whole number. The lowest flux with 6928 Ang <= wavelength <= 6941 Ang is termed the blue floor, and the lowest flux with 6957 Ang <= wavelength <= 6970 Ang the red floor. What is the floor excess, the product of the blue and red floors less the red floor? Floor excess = 3064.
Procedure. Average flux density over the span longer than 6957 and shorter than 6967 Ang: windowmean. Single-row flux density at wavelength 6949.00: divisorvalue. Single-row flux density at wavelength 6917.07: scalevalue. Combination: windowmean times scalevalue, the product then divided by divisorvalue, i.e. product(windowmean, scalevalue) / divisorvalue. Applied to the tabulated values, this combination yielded 48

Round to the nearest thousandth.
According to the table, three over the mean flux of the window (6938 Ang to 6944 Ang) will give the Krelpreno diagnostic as 0.051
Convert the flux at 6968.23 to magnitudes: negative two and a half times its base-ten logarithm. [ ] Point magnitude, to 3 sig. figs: -4.43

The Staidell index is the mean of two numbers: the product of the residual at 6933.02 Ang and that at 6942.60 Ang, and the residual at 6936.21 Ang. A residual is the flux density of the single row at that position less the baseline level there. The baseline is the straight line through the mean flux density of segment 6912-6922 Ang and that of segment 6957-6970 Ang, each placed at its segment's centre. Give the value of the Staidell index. 4.2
